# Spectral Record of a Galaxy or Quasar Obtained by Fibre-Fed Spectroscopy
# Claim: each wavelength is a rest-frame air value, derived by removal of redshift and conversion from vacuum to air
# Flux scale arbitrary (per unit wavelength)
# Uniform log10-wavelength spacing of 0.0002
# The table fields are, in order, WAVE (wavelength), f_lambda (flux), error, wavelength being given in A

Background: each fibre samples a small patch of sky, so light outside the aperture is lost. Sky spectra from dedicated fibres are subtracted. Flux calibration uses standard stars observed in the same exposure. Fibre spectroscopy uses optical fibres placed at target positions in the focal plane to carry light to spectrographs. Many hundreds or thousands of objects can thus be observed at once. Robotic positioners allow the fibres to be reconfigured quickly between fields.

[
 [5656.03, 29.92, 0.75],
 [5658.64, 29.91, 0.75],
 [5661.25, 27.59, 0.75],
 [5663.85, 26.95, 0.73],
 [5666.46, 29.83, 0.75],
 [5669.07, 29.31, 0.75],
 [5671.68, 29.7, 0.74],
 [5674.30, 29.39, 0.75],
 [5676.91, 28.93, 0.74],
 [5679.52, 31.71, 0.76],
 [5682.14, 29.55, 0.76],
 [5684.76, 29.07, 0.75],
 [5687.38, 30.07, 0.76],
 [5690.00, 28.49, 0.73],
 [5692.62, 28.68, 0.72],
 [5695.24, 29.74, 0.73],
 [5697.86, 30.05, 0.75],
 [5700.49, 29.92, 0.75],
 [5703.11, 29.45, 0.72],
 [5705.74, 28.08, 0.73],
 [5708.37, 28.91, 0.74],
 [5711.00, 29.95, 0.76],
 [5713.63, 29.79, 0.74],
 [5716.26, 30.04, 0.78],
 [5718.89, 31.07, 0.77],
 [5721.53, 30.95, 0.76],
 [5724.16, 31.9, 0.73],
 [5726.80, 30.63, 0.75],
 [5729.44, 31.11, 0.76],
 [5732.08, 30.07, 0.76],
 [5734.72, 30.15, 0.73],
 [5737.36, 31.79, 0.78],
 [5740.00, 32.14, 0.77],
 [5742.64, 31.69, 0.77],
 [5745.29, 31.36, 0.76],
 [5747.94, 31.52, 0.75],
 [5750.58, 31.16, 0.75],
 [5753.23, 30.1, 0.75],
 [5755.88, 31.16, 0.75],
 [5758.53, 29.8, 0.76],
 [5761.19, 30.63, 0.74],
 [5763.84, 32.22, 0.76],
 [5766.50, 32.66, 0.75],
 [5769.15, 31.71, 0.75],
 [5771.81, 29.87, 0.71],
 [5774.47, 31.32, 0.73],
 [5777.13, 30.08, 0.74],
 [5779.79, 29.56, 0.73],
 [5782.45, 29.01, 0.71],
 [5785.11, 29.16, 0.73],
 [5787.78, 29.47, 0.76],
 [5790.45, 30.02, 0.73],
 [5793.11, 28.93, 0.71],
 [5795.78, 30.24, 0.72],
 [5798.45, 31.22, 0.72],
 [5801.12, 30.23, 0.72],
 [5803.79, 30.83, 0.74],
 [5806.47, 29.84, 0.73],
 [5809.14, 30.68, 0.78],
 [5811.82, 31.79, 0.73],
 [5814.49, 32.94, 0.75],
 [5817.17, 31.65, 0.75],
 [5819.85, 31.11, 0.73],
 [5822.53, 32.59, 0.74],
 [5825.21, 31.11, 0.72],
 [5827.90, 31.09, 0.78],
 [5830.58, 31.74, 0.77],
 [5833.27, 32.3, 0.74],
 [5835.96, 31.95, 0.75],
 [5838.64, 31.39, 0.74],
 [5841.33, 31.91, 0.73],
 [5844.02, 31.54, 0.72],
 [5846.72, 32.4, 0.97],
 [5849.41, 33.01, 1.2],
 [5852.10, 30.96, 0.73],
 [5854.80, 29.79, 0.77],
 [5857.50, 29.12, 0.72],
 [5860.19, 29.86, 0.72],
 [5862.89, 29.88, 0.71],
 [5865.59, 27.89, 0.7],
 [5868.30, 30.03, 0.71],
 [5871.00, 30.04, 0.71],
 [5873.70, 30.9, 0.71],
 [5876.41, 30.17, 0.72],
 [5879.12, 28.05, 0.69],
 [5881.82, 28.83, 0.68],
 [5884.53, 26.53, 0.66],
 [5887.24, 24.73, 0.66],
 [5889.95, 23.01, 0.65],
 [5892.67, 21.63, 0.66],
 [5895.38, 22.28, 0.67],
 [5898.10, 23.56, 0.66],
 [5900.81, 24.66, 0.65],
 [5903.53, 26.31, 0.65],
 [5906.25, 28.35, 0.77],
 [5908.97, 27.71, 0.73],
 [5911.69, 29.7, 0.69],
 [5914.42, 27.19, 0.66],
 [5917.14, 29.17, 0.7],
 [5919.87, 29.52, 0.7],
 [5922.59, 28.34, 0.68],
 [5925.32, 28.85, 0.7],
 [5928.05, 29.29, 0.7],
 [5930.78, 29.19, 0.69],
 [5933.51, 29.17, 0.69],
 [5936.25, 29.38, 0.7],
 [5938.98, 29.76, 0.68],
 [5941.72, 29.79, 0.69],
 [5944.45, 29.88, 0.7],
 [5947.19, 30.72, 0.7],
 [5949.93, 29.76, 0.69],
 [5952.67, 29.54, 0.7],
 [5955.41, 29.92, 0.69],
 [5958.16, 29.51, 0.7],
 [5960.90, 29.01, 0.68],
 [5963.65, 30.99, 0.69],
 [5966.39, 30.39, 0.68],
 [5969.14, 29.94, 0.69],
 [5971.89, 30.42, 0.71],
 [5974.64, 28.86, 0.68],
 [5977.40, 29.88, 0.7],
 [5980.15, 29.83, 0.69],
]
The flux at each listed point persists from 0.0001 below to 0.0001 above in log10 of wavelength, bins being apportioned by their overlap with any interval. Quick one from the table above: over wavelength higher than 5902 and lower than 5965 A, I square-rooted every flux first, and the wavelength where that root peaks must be 5963.65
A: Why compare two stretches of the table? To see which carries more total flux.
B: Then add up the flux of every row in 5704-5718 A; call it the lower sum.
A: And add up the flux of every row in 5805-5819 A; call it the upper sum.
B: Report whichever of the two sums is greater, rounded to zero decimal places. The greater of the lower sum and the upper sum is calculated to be 157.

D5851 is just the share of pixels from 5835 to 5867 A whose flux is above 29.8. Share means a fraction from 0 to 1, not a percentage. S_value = 0.75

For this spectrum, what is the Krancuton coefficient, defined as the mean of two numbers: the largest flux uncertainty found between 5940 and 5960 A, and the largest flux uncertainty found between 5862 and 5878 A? 0.71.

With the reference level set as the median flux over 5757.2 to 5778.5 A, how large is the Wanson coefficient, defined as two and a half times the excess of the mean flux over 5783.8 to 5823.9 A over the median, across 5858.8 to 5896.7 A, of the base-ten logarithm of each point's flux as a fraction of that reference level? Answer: 76.9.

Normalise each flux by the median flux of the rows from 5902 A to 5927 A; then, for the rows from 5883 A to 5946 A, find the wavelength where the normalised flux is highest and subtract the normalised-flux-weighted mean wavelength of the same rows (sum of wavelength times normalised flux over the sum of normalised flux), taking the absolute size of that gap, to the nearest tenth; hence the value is 28.6 A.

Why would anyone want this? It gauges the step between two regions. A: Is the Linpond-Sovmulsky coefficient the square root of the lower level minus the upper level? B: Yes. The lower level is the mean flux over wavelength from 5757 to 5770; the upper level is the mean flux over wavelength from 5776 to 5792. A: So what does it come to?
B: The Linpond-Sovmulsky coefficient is 1.36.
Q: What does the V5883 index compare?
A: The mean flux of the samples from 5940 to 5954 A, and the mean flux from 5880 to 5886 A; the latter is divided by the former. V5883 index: 0.92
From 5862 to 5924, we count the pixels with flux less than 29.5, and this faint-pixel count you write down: 16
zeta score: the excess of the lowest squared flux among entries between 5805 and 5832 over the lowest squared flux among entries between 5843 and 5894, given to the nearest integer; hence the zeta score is 423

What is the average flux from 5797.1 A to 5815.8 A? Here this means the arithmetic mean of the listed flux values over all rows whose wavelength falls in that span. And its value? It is 31.1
